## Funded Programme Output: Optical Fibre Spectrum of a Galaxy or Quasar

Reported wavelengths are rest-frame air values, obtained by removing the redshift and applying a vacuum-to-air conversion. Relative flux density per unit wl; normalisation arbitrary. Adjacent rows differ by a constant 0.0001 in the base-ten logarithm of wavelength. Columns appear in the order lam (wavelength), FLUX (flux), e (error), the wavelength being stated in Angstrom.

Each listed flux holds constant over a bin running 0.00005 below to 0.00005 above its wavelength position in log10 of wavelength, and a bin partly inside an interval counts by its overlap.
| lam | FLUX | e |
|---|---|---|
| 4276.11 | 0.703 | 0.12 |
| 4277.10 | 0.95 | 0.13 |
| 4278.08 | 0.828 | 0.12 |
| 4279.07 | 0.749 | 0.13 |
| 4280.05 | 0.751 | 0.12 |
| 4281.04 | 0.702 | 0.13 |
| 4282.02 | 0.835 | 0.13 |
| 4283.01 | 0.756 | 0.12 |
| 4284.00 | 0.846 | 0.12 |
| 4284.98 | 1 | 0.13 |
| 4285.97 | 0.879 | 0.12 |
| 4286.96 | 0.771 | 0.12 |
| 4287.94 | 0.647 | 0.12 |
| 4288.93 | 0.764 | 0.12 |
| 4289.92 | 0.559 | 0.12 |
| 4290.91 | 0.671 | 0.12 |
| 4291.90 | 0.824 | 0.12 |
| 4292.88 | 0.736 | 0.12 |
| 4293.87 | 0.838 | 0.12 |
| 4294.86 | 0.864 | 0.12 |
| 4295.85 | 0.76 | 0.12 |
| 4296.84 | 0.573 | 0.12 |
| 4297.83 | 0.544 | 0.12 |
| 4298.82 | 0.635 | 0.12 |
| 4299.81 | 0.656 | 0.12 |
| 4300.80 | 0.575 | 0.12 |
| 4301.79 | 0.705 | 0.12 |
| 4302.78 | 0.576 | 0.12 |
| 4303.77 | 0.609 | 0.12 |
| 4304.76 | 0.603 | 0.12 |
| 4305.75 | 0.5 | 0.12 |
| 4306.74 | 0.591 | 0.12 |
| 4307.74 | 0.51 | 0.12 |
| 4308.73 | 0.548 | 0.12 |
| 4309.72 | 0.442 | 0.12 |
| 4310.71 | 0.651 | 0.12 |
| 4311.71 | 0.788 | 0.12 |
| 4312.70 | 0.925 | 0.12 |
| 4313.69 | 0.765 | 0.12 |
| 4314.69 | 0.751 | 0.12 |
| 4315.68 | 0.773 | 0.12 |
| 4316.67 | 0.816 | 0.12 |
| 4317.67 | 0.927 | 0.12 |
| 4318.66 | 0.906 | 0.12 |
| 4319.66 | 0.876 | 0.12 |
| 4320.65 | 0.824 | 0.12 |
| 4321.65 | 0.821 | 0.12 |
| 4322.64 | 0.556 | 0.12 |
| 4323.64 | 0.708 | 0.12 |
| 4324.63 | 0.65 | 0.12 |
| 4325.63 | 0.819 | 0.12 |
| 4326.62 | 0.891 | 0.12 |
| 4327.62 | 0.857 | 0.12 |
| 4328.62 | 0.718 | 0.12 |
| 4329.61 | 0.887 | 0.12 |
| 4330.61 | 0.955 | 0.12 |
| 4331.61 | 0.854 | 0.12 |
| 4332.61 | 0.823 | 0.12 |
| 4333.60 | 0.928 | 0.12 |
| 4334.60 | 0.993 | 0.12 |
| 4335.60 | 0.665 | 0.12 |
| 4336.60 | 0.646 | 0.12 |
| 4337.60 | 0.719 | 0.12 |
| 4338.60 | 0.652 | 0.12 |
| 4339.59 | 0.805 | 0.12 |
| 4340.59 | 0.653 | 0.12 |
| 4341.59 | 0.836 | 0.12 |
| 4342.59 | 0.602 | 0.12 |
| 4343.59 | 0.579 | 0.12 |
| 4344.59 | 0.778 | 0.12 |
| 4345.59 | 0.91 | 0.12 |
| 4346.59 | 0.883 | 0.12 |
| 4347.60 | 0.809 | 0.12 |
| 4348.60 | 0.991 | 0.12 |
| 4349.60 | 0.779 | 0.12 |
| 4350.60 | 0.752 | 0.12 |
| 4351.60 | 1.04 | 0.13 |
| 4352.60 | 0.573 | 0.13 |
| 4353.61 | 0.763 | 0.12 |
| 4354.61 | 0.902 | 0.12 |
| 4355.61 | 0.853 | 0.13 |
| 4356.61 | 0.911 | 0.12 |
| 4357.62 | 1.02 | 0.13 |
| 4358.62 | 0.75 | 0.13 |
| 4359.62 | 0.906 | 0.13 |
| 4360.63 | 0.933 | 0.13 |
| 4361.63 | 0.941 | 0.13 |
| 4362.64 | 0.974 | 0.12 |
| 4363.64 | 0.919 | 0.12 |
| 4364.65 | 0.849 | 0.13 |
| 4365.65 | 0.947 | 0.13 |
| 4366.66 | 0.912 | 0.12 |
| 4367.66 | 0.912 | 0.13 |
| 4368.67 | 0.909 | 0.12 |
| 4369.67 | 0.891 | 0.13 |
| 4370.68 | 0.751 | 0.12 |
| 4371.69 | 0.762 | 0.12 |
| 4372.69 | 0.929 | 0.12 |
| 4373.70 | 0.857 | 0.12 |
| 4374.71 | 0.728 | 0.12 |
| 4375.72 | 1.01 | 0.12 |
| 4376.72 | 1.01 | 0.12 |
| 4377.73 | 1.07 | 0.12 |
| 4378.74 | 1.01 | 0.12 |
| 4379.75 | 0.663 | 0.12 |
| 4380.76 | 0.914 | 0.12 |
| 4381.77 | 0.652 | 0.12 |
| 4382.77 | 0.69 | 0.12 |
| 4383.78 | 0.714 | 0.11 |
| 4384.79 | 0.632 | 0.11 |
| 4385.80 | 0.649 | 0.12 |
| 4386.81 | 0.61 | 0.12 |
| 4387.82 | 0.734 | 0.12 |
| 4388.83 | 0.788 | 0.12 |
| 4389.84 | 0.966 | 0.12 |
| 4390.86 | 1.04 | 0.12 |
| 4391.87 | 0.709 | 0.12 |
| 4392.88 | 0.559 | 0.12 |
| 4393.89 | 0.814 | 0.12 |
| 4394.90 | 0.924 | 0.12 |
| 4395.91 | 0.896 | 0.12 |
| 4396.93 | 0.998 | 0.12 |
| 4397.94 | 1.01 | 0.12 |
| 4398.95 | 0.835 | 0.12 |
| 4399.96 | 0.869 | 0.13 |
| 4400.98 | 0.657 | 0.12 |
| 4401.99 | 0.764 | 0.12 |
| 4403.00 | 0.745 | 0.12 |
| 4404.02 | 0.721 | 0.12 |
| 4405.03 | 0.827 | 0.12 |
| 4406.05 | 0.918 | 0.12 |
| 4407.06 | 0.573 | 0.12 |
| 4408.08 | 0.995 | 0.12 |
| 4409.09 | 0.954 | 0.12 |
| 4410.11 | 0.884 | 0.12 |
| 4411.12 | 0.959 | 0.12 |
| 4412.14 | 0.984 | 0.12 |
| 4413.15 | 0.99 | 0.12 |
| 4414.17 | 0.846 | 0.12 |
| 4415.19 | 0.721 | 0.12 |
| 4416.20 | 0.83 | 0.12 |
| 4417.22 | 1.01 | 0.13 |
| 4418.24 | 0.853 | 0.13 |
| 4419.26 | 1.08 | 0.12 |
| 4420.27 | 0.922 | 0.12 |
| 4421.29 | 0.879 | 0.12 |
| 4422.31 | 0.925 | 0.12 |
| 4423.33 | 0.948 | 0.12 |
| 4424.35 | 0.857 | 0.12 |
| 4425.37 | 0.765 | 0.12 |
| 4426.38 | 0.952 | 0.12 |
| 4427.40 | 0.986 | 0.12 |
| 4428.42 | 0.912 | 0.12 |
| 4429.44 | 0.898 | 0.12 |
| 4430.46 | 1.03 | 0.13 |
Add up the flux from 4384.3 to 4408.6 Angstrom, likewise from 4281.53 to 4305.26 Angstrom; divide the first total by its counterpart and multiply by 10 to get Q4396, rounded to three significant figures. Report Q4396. 11.2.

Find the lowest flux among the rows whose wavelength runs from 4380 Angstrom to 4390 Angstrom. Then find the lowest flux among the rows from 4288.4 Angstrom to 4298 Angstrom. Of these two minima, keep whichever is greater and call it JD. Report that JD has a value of 0.61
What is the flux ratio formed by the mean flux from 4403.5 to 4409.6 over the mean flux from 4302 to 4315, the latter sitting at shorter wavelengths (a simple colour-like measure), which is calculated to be 1.31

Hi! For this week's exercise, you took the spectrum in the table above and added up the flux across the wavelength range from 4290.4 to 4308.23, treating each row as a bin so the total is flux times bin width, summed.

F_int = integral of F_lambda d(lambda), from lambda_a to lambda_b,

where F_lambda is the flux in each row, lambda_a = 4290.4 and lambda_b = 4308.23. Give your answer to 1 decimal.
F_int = 11.7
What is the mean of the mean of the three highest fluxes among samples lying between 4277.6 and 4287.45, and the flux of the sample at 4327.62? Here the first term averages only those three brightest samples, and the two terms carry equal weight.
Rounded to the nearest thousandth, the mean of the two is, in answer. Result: 0.883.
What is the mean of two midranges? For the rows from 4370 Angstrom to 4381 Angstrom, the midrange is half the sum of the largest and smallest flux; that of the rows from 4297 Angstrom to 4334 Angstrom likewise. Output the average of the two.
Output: 0.78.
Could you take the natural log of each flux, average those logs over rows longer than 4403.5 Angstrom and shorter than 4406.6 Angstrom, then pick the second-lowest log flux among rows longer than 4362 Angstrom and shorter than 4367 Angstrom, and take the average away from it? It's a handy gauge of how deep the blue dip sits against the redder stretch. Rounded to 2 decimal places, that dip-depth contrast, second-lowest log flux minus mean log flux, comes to 0.11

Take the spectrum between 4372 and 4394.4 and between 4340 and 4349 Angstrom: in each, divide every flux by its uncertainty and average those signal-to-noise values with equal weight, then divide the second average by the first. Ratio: 0.96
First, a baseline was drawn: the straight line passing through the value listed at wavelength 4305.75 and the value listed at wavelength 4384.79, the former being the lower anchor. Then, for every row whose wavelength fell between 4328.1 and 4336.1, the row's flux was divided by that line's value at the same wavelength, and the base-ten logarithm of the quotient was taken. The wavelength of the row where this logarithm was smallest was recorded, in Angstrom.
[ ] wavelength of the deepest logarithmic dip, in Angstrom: 4335.60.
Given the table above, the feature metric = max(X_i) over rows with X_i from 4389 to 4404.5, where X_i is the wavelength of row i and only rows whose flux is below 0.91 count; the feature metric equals 4404.02 Angstrom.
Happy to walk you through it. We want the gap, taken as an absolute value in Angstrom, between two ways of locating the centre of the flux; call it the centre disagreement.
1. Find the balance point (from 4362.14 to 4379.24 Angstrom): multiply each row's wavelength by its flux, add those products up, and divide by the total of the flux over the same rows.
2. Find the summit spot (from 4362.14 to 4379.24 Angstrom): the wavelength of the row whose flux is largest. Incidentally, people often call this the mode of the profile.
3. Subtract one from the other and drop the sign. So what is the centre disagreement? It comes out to 6.9 Angstrom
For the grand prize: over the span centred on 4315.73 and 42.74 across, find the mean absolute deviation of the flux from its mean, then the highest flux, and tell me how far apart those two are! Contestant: 0.867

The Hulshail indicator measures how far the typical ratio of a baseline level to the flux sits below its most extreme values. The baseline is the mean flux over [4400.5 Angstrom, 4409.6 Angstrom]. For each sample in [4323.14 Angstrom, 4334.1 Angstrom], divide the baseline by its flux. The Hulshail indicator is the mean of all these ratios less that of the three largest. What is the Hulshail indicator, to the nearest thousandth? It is -0.176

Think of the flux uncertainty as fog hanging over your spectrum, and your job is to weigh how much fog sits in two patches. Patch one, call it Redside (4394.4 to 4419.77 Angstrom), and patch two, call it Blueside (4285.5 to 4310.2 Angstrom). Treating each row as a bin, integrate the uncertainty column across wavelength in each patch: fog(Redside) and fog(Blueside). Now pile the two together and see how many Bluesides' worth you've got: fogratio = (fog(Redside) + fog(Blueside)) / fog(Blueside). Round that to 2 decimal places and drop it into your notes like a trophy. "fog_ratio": 2.04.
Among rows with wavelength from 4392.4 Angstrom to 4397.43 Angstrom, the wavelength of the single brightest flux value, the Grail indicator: 4396.93 Angstrom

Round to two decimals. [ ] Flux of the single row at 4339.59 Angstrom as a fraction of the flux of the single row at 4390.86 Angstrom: 0.77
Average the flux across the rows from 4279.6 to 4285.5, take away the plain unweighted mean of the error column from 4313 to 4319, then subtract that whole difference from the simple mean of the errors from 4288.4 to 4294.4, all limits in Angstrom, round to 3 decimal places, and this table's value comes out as -0.575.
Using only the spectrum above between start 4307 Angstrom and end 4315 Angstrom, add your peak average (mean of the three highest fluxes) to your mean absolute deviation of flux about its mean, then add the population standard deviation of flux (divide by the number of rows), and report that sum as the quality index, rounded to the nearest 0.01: 1.11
